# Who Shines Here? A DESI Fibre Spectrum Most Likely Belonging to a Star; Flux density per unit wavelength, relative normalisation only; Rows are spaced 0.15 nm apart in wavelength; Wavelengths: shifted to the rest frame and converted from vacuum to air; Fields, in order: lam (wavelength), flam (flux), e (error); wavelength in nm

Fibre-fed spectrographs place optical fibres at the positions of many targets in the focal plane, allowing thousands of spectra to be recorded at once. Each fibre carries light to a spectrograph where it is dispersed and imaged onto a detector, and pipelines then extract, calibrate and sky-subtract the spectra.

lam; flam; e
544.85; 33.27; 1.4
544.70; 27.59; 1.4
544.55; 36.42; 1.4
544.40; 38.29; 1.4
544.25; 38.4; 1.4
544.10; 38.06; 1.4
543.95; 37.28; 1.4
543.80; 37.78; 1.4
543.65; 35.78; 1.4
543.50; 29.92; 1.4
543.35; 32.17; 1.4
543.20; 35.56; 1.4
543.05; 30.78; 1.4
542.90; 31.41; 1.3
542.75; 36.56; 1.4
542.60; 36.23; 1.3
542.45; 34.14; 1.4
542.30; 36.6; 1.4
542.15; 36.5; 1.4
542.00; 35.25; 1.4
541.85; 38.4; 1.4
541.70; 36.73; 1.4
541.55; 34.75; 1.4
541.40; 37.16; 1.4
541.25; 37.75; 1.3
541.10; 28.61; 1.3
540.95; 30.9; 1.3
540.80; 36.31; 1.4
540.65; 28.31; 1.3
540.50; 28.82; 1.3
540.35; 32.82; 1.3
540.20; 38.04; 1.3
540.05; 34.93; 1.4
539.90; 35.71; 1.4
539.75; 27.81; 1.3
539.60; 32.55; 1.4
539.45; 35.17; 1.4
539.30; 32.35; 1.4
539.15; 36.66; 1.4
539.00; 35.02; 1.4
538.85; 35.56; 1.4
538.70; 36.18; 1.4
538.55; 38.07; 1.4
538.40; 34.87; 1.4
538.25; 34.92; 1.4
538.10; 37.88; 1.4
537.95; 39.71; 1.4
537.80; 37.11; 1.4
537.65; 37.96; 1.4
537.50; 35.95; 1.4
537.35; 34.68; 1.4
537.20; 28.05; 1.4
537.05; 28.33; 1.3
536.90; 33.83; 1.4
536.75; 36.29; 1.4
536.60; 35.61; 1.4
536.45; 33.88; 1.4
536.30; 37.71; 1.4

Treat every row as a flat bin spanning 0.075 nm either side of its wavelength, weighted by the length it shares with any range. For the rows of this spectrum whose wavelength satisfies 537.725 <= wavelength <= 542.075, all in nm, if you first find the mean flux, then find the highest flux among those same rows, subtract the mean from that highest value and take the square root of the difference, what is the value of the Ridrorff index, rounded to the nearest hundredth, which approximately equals 2.22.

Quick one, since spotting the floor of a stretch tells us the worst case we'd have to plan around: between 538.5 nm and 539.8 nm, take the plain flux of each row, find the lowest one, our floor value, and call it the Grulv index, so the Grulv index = 27.81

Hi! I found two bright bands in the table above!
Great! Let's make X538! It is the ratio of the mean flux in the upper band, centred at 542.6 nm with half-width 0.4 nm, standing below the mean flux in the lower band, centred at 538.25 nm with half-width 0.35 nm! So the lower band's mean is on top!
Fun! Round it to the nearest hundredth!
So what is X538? 1.06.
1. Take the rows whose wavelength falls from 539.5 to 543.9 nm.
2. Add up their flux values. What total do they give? 988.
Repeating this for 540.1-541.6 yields 333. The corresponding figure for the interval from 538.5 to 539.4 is 214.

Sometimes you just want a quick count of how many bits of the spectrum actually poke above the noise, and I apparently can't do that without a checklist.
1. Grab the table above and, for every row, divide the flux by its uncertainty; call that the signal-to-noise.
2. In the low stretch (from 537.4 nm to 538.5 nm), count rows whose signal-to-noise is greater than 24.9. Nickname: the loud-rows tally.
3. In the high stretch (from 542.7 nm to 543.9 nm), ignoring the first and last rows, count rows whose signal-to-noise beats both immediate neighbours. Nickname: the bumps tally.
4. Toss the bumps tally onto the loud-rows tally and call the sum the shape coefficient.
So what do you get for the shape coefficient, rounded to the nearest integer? 8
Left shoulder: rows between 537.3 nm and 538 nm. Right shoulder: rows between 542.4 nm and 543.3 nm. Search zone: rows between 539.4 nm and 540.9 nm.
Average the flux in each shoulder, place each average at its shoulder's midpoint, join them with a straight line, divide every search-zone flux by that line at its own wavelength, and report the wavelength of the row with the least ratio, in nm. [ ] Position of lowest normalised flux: 539.75 nm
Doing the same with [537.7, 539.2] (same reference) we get 538.25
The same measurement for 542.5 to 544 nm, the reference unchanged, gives 543.50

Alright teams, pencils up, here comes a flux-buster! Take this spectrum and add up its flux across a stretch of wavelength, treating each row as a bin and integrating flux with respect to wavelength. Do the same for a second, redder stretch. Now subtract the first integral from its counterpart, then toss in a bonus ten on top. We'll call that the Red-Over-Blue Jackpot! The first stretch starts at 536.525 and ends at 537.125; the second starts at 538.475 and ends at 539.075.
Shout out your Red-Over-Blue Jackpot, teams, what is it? 11.6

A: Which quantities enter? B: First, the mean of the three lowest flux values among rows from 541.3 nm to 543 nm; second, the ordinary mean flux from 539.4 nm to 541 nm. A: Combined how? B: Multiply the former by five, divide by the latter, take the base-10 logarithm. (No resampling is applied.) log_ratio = 0.71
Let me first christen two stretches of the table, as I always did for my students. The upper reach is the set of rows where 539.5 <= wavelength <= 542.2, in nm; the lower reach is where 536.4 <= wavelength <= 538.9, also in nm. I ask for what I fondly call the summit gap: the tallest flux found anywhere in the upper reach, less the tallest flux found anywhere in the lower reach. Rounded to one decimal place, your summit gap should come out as -1.3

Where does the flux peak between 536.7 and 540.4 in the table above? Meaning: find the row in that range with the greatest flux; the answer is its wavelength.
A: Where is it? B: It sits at 537.95 nm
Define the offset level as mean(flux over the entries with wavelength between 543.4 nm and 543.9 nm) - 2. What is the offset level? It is 32.5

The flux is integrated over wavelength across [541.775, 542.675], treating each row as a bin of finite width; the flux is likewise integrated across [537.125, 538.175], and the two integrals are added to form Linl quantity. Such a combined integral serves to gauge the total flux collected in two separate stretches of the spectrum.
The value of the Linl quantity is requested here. 70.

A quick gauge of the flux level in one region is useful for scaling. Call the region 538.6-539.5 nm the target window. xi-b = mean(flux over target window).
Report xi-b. 35.2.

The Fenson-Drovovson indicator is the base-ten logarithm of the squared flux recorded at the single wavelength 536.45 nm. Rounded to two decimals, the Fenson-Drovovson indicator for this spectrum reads 3.06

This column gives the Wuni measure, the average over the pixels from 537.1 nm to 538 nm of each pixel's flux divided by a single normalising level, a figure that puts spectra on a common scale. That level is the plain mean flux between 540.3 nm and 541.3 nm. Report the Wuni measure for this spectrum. 1.11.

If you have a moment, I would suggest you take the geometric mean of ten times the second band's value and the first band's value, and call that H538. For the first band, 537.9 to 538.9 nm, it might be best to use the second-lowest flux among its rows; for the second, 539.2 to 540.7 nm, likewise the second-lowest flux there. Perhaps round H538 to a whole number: 99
